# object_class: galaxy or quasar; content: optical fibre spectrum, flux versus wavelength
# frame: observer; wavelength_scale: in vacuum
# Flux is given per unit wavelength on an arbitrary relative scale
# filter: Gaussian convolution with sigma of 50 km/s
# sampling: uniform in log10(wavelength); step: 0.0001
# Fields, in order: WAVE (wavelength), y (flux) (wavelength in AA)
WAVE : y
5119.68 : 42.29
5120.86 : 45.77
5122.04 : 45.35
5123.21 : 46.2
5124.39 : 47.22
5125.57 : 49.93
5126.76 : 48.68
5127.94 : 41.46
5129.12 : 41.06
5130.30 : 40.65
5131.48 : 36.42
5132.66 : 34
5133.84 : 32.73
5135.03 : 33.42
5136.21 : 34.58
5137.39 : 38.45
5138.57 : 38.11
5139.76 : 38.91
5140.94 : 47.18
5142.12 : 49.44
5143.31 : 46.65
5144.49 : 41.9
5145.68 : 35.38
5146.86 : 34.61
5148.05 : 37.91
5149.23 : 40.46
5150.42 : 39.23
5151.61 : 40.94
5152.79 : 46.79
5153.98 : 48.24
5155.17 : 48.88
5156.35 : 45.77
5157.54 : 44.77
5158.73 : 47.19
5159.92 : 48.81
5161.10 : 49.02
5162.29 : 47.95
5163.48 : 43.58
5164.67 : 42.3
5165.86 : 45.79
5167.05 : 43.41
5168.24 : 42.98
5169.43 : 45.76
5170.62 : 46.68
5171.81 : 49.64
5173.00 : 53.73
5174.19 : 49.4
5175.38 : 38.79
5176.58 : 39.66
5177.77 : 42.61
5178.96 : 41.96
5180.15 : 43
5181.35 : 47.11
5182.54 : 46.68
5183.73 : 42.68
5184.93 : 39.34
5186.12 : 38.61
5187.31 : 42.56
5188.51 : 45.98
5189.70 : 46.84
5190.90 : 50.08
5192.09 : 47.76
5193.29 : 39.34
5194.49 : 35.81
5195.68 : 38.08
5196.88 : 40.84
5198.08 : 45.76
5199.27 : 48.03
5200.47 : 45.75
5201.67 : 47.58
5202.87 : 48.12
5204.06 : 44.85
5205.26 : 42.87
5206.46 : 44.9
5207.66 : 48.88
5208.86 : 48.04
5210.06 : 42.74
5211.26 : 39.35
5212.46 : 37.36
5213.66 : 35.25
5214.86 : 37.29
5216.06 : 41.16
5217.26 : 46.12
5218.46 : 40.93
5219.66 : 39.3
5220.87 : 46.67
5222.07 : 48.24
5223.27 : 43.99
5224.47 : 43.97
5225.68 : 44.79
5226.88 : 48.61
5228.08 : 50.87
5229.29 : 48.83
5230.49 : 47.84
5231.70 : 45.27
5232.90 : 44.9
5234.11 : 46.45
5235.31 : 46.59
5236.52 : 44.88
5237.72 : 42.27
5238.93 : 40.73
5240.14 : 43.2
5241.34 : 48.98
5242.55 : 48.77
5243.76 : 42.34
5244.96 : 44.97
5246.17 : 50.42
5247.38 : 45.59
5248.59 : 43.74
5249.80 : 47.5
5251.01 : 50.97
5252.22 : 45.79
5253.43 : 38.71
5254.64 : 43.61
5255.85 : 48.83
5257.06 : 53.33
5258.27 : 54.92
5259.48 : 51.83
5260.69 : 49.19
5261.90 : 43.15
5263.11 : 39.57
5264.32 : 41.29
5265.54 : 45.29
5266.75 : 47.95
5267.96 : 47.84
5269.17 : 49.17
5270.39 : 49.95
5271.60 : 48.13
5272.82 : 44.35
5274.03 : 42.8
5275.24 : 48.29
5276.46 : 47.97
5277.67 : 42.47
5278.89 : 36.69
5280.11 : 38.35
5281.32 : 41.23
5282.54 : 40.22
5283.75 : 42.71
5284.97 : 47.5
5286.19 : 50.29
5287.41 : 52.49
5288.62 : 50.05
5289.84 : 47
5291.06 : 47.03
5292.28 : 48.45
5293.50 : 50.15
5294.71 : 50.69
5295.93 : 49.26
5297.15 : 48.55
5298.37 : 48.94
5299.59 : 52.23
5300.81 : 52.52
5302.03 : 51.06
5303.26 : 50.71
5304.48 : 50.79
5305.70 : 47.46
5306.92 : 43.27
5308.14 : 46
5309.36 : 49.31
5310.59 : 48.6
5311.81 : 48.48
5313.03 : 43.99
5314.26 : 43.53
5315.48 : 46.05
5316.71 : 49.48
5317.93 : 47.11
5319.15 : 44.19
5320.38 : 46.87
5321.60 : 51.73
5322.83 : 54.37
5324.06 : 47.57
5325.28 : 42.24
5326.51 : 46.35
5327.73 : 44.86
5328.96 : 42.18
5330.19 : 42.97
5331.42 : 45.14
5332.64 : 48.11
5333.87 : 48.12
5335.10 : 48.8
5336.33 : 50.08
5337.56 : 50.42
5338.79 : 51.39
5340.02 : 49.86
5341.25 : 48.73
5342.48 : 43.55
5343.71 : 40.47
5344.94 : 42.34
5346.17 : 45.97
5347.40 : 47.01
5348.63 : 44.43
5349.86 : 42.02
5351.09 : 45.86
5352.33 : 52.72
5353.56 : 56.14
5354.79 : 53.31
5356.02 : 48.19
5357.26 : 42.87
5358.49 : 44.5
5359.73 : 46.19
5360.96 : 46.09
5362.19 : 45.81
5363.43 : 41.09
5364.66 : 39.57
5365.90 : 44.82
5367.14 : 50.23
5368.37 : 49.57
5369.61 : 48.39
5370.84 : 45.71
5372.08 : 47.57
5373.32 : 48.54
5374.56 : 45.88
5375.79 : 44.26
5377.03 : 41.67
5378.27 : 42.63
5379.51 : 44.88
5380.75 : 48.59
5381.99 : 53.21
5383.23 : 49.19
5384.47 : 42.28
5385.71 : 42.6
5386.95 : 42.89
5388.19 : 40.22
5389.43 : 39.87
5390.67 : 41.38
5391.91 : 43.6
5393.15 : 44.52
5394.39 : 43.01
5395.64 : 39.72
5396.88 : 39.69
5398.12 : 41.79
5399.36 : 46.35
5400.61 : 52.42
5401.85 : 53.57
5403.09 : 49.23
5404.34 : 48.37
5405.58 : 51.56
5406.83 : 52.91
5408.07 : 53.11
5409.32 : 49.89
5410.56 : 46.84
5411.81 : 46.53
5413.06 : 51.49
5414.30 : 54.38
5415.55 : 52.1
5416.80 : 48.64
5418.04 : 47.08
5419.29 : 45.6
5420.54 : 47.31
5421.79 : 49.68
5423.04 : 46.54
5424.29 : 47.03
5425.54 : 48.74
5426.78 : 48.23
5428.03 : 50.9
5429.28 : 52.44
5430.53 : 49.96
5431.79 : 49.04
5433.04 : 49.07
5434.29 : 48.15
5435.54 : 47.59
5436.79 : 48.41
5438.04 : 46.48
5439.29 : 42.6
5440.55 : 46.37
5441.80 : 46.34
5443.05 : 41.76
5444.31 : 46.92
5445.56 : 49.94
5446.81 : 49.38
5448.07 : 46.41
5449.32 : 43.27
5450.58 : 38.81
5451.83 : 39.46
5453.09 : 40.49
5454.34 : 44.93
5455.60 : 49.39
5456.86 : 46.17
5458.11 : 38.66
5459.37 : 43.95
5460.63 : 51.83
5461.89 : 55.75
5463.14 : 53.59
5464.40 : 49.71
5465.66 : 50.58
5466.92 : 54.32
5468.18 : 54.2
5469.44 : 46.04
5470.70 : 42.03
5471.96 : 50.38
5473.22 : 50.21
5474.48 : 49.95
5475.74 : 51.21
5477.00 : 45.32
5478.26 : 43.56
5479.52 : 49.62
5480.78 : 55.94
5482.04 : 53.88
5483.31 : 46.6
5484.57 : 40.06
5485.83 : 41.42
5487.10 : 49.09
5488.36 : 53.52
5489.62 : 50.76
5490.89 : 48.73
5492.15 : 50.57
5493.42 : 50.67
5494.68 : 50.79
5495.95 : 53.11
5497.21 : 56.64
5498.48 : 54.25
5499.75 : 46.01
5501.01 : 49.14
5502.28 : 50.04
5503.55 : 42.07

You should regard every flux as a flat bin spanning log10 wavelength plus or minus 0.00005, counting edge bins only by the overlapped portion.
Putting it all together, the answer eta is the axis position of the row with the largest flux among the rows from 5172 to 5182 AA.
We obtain 5173.00 AA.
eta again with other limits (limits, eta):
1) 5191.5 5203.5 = 5202.87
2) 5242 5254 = 5251.01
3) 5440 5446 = 5445.56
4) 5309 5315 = 5309.36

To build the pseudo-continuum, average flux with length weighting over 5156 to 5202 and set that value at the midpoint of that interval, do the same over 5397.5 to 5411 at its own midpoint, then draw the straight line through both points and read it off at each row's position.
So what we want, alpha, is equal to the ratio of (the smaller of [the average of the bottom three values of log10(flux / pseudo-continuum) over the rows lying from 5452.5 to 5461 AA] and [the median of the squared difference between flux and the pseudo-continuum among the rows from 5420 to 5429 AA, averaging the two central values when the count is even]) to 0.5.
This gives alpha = -0.19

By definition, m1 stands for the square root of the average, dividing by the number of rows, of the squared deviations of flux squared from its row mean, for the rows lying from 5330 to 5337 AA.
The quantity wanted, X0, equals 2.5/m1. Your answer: 0.0112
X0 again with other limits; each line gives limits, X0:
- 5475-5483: 0.0057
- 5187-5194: 0.0080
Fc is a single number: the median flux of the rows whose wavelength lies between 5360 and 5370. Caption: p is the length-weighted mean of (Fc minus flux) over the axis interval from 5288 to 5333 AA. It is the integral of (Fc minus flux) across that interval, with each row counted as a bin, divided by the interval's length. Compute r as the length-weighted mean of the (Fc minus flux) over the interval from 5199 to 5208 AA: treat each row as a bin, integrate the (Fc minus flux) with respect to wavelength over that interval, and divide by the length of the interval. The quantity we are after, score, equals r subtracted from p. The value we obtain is -2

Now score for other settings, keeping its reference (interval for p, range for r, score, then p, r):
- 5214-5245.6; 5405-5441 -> 4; 1.1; -3.0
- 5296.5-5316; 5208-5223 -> -6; -2.3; 3.9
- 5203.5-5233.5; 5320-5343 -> 3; 1.8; -1.6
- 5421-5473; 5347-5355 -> 1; -1.5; -2.7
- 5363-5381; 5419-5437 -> 3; 0.4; -2.7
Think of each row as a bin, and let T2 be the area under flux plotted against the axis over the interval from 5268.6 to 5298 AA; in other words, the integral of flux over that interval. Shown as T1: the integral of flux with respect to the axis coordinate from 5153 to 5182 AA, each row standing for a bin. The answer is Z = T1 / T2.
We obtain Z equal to 0.97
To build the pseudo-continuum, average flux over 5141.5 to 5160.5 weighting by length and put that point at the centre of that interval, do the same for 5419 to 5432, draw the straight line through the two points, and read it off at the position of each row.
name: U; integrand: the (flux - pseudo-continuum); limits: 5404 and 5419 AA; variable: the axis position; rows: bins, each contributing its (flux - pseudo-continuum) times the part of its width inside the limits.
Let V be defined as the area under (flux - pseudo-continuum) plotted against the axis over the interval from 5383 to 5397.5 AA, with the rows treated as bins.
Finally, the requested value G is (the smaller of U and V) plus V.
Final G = -169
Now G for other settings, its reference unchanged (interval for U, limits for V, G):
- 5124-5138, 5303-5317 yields -39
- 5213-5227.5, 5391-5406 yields -67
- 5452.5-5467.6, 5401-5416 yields 21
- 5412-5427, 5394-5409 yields -15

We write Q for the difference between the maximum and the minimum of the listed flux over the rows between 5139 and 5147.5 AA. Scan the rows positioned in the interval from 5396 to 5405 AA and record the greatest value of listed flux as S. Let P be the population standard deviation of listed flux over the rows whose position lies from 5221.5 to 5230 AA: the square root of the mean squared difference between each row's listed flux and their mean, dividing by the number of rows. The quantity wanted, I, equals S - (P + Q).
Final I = 36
